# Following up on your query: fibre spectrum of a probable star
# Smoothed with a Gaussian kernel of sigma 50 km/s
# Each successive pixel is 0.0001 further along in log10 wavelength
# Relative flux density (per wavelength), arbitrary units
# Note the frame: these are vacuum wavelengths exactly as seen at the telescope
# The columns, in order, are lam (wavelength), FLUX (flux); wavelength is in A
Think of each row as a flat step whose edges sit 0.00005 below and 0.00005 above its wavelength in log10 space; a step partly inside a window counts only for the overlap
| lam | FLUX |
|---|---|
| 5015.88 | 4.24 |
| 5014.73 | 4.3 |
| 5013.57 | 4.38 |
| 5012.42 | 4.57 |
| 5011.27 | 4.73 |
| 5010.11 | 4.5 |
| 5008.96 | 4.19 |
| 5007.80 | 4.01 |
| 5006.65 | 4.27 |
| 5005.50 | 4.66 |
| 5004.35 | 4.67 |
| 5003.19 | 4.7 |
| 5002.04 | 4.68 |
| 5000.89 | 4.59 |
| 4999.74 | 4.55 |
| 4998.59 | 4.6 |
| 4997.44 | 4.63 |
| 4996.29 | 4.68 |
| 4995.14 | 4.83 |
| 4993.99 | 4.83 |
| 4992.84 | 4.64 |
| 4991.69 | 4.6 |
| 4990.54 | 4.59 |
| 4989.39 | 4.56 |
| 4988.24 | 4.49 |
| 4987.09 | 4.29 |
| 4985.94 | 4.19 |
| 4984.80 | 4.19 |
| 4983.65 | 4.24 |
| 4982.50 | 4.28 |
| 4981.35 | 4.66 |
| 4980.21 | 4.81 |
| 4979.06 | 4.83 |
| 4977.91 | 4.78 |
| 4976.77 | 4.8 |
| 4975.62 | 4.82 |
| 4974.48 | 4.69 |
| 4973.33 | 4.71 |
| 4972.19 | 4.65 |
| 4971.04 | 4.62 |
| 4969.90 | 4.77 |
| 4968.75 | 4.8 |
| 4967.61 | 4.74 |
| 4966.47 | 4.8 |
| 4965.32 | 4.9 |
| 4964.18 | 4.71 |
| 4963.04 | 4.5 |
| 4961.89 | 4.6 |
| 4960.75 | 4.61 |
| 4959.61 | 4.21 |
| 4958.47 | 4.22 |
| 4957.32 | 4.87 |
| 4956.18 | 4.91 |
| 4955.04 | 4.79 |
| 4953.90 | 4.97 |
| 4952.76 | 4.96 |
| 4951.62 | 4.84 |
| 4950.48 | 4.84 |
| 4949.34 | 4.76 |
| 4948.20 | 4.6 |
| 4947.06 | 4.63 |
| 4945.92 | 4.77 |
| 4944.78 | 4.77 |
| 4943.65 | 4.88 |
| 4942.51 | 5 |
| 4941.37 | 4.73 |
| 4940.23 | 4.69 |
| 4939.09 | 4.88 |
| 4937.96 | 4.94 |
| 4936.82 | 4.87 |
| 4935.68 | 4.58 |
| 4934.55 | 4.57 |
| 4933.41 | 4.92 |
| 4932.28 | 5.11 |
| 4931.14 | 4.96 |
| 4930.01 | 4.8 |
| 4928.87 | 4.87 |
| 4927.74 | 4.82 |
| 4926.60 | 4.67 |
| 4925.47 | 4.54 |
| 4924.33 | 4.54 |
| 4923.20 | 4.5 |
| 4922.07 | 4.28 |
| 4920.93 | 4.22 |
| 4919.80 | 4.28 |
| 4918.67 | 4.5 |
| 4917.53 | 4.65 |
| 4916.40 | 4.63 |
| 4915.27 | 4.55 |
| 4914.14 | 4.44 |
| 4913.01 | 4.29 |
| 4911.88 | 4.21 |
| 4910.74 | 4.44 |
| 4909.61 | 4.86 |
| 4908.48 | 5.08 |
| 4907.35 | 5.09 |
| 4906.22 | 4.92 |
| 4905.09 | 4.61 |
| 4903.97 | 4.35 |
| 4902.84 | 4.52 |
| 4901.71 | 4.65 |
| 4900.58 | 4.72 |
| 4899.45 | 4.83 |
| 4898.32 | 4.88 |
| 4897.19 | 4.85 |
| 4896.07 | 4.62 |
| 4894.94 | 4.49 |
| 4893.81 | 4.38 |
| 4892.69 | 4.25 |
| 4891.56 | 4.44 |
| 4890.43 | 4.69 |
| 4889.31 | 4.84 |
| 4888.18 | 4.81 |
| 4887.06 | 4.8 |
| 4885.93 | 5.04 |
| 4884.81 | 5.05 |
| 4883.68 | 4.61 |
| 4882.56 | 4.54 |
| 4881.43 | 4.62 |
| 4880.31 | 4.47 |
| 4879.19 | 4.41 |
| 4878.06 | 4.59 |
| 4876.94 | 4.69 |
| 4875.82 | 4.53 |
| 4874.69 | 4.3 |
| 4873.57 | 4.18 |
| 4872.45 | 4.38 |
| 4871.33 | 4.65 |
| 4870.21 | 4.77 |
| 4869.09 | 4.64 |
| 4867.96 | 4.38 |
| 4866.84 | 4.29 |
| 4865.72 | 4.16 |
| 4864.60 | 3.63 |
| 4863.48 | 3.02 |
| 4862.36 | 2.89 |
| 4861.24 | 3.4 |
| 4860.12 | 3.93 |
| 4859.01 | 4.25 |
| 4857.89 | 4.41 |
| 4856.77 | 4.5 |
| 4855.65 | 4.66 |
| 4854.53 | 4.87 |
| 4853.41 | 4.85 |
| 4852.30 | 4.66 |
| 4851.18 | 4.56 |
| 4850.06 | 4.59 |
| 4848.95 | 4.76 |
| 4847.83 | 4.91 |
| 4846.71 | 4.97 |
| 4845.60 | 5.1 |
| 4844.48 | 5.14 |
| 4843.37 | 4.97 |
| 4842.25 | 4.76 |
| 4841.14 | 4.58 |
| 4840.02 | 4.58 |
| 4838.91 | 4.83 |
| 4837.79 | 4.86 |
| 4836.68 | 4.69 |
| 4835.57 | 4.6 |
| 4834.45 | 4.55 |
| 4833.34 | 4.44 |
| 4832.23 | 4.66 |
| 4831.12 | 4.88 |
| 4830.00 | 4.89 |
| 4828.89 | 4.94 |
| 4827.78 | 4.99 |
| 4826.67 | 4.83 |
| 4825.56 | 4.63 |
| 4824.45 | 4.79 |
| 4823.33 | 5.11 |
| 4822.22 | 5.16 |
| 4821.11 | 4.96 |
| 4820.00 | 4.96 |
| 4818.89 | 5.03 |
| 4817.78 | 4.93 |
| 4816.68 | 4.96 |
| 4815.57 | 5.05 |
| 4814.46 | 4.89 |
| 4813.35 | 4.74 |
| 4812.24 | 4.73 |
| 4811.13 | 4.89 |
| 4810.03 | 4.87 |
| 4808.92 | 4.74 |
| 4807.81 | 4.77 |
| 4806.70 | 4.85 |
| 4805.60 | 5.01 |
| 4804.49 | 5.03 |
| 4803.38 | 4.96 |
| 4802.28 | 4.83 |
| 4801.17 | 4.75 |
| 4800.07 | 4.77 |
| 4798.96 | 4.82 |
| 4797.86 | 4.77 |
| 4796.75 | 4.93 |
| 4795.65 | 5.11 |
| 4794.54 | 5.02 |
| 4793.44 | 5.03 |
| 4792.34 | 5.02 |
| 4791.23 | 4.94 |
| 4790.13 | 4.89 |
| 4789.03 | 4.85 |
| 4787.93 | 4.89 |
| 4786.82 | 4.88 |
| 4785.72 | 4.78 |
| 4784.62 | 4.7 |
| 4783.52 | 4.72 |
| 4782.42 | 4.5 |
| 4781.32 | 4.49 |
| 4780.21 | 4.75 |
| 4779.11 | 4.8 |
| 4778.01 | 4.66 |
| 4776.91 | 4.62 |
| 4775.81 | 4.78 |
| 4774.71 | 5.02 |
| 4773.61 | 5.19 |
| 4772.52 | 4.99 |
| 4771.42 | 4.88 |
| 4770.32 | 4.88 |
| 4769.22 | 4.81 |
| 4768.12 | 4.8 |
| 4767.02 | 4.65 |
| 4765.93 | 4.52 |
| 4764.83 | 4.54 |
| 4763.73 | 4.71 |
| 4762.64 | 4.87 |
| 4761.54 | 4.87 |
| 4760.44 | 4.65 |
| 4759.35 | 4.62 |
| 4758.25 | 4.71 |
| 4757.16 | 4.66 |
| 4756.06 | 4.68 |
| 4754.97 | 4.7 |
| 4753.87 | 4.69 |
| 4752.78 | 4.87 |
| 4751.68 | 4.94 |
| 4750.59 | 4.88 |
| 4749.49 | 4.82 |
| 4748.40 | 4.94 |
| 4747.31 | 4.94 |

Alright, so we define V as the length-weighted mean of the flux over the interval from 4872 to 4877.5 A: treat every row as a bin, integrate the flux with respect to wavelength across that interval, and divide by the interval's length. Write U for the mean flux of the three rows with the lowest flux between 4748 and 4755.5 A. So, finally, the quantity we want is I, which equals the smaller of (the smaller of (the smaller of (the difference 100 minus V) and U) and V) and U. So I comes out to 4.42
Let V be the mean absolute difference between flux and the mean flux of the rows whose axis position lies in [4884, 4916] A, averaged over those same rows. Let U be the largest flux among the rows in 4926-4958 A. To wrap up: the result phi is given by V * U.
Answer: 1.1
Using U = 5.11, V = 0.22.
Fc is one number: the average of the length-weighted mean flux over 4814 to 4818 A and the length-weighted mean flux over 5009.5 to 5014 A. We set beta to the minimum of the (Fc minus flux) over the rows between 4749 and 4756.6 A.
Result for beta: -0.18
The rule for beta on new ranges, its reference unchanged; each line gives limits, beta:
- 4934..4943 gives -0.24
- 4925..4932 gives -0.20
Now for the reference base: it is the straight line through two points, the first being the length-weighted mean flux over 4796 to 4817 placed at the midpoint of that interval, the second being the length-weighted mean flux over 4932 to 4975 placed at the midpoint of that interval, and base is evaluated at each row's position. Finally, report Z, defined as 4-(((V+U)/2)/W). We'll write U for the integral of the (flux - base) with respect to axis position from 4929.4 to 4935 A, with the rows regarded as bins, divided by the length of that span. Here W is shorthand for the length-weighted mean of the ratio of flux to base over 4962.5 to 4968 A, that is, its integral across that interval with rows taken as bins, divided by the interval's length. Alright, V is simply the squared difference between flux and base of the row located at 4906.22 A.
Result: 3.93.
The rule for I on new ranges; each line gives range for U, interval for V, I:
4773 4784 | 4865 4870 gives 4.37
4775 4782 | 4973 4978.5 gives 4.59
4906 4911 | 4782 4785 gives 4.65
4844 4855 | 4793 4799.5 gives 4.60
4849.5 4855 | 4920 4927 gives 4.45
